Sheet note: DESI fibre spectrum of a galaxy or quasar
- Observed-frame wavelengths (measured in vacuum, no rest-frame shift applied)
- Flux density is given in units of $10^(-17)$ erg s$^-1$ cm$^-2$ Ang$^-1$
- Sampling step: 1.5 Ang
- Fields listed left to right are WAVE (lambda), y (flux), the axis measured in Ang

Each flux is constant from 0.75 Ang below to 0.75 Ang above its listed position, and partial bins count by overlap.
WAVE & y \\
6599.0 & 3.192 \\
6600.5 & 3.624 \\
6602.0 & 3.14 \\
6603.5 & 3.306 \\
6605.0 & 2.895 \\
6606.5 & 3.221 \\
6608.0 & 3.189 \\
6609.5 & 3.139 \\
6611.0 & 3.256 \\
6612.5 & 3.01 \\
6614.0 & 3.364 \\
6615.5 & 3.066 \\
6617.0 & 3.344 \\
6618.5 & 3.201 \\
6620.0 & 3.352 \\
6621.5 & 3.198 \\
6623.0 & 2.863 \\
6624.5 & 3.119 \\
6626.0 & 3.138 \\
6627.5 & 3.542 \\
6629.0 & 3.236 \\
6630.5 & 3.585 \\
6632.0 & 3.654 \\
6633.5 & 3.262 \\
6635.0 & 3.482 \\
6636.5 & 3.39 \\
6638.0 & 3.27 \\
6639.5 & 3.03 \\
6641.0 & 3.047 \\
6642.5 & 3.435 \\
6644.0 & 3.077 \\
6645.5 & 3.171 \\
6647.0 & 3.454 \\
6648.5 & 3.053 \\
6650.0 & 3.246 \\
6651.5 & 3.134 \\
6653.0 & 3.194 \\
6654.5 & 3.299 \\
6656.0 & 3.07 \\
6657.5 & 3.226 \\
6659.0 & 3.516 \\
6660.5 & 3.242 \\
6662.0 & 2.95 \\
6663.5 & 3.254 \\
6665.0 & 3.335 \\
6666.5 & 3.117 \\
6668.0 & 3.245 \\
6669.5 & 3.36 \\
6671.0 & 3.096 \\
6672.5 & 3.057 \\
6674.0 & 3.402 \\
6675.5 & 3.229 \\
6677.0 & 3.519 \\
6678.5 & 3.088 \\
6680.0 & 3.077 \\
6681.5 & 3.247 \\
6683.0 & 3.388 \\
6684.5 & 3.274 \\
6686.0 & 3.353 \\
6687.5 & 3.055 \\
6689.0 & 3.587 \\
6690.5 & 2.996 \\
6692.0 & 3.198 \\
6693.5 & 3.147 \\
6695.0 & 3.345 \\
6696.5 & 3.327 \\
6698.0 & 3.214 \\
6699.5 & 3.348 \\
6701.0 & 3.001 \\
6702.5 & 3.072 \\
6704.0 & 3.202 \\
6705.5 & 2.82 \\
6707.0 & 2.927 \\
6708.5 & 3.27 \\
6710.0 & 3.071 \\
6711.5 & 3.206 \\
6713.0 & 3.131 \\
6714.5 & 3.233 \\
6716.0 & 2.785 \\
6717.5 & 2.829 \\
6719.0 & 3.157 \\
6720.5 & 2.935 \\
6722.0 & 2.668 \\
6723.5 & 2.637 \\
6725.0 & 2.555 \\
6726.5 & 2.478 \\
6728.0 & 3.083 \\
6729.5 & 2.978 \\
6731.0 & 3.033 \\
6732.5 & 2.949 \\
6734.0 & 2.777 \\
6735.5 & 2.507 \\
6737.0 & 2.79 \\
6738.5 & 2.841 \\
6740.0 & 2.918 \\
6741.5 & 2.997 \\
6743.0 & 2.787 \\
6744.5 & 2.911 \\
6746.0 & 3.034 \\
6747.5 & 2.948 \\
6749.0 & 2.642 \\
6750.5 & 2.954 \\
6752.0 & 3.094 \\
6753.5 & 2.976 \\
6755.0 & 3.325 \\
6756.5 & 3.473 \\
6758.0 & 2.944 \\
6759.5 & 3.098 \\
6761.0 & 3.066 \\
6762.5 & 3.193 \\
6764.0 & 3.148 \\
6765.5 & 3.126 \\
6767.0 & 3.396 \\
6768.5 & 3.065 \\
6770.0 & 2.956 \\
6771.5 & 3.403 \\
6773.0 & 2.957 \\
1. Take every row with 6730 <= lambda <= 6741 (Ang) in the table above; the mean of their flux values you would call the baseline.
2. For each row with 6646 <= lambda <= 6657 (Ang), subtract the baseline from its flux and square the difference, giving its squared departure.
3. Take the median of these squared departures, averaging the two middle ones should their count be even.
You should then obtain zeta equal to 0.13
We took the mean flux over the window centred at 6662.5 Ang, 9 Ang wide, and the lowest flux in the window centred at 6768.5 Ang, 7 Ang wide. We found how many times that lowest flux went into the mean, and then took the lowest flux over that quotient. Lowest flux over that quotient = 2.70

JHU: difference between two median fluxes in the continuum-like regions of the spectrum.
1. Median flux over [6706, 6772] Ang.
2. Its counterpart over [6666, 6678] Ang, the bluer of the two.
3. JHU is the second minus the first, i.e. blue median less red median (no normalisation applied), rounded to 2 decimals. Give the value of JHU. 0.26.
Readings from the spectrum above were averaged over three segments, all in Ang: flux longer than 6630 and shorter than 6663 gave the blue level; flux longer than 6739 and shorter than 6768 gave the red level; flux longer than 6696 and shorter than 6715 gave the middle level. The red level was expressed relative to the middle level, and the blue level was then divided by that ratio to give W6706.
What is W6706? 3.35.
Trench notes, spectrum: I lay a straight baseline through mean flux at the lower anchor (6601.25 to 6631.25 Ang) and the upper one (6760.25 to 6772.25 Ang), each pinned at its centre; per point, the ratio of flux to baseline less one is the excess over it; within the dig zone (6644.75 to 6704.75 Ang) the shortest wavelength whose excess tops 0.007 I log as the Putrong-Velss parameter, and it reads 6647.0 Ang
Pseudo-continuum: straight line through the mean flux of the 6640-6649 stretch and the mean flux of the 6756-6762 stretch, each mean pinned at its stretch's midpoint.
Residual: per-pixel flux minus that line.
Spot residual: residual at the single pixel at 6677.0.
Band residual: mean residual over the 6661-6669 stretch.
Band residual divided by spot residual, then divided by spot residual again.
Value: 0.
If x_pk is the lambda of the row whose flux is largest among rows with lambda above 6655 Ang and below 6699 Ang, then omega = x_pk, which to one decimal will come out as 6689.0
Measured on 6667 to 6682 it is 6677.0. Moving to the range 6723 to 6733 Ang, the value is 6728.0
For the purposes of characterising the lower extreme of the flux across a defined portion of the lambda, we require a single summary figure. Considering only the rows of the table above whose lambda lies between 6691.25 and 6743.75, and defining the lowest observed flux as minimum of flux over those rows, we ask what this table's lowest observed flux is 2.478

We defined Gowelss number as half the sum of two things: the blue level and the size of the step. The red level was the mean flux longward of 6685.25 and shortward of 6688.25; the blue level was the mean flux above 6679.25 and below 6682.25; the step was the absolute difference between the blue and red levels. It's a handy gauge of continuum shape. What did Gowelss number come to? 1.60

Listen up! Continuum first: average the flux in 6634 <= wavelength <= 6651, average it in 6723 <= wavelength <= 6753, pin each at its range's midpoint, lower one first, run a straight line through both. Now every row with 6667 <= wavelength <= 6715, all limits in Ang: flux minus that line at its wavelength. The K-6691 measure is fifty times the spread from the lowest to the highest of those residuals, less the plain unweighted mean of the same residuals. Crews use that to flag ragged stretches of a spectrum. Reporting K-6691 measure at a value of 35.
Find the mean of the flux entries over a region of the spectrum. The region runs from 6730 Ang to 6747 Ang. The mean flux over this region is 2.87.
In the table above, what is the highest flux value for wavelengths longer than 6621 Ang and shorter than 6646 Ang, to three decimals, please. 3.654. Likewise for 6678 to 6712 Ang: 3.587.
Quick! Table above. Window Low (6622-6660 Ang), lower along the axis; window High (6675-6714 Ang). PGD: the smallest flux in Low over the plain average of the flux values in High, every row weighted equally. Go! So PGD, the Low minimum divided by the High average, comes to 0.90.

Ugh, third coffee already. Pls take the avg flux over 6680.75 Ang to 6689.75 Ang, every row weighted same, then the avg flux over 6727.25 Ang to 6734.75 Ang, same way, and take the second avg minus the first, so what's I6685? -0.35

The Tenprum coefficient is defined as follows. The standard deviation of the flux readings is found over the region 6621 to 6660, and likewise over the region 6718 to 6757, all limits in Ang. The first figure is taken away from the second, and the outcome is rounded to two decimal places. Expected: 0.04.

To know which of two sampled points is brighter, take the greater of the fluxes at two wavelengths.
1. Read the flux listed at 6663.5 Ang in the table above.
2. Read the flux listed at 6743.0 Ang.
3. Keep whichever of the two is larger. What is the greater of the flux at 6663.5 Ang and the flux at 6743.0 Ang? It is 3.25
